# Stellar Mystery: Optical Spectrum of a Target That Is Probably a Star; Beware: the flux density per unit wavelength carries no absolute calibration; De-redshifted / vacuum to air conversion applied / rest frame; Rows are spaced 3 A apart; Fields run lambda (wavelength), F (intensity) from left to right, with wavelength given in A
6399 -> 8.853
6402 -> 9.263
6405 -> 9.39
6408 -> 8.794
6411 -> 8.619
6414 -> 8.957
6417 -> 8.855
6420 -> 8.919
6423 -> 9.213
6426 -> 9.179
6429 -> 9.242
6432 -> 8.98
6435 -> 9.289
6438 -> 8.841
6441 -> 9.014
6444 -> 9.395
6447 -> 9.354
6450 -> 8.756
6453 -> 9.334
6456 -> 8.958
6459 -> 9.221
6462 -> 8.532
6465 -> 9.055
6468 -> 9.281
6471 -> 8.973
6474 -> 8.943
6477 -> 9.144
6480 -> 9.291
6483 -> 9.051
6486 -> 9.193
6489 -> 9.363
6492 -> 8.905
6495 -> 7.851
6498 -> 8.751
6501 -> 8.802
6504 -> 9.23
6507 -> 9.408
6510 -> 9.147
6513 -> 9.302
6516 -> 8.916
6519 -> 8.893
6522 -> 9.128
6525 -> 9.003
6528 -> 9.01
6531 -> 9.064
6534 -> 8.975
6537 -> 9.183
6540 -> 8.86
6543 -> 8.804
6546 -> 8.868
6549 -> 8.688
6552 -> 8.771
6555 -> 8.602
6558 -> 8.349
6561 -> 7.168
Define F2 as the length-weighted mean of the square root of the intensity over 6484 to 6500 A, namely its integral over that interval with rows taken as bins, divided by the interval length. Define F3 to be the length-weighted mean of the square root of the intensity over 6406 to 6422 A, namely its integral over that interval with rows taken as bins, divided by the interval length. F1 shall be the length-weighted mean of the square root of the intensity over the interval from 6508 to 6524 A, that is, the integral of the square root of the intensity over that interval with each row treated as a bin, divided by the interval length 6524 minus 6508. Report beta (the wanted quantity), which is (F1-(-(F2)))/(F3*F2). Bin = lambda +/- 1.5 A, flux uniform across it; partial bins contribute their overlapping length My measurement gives 0.677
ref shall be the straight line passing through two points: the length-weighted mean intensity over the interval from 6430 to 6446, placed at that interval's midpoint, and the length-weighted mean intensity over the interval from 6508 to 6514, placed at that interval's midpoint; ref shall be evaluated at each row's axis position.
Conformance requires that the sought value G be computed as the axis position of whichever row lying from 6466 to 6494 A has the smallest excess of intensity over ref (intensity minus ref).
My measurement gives 6492 A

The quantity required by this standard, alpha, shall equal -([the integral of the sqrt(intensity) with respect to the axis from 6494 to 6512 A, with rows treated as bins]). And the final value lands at -53.69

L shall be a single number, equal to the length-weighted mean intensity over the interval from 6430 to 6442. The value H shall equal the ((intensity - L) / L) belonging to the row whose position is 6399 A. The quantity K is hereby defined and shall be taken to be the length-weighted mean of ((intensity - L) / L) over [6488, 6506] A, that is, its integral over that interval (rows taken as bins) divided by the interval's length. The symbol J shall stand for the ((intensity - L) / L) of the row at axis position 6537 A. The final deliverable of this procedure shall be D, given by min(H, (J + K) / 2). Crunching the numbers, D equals -0.021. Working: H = -0.021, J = 0.016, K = -0.025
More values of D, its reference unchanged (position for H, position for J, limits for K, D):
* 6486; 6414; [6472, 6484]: -0.001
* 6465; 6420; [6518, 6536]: -0.008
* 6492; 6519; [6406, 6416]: -0.020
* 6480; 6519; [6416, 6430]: -0.006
